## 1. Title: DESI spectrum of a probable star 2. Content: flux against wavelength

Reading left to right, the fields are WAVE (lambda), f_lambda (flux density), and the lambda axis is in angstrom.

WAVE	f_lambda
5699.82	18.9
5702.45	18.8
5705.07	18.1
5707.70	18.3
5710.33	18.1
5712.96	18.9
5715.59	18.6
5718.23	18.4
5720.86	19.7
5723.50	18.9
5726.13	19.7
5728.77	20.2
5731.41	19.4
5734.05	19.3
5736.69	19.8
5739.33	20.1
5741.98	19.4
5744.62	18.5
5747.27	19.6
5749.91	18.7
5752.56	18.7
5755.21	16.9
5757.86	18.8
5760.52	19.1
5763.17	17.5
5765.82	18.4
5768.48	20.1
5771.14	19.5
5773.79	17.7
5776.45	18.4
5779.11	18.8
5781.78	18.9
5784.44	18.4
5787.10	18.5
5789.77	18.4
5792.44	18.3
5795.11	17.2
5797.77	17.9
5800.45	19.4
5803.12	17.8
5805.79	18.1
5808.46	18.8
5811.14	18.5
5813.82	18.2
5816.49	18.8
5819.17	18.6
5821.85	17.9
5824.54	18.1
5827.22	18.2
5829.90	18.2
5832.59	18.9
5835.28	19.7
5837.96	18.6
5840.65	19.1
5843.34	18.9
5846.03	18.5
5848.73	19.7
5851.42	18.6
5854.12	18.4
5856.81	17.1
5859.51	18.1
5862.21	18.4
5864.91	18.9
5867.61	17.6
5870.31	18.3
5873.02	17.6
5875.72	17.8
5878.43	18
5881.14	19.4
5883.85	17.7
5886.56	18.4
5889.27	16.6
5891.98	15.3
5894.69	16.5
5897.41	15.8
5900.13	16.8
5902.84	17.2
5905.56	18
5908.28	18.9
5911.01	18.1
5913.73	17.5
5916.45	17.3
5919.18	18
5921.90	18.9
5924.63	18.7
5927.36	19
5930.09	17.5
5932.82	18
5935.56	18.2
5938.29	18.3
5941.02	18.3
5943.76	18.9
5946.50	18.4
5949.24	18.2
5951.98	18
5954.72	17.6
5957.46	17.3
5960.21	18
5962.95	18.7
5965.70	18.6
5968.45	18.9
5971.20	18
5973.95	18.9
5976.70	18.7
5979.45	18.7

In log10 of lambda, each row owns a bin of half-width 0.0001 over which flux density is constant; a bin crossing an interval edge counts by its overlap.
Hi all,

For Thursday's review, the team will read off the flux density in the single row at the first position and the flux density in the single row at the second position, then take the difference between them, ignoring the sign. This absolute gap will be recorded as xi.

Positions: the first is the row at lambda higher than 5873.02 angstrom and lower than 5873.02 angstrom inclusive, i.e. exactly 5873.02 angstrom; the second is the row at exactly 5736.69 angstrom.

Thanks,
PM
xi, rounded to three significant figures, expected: 2.20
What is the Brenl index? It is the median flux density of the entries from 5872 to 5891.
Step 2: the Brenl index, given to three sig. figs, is 17.8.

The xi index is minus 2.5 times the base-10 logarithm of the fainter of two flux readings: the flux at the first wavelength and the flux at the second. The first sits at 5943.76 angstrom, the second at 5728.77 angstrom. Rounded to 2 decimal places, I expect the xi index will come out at -3.19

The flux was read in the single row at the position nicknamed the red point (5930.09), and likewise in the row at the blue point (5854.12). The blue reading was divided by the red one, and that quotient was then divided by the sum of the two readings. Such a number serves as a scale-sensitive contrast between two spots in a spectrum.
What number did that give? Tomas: 0.0293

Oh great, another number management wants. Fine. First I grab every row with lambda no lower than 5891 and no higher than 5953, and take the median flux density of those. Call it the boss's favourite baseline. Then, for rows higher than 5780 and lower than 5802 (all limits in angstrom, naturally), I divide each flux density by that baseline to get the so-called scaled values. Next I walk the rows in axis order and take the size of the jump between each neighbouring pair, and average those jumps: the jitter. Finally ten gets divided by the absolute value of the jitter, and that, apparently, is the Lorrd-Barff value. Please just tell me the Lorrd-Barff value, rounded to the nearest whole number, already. 307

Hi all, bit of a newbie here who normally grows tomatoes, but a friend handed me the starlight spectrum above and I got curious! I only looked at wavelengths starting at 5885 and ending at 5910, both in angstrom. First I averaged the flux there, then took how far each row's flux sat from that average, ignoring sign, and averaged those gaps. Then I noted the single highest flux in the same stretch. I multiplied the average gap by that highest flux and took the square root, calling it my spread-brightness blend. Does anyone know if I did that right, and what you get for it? 4.2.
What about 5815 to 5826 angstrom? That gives 2.6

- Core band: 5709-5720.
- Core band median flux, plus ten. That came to 28.5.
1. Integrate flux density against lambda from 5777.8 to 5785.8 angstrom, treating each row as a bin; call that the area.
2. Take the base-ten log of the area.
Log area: 2.17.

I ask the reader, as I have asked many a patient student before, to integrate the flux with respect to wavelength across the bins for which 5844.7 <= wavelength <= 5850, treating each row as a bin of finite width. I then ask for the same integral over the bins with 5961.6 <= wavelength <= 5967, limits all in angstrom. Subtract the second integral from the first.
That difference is 0.4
